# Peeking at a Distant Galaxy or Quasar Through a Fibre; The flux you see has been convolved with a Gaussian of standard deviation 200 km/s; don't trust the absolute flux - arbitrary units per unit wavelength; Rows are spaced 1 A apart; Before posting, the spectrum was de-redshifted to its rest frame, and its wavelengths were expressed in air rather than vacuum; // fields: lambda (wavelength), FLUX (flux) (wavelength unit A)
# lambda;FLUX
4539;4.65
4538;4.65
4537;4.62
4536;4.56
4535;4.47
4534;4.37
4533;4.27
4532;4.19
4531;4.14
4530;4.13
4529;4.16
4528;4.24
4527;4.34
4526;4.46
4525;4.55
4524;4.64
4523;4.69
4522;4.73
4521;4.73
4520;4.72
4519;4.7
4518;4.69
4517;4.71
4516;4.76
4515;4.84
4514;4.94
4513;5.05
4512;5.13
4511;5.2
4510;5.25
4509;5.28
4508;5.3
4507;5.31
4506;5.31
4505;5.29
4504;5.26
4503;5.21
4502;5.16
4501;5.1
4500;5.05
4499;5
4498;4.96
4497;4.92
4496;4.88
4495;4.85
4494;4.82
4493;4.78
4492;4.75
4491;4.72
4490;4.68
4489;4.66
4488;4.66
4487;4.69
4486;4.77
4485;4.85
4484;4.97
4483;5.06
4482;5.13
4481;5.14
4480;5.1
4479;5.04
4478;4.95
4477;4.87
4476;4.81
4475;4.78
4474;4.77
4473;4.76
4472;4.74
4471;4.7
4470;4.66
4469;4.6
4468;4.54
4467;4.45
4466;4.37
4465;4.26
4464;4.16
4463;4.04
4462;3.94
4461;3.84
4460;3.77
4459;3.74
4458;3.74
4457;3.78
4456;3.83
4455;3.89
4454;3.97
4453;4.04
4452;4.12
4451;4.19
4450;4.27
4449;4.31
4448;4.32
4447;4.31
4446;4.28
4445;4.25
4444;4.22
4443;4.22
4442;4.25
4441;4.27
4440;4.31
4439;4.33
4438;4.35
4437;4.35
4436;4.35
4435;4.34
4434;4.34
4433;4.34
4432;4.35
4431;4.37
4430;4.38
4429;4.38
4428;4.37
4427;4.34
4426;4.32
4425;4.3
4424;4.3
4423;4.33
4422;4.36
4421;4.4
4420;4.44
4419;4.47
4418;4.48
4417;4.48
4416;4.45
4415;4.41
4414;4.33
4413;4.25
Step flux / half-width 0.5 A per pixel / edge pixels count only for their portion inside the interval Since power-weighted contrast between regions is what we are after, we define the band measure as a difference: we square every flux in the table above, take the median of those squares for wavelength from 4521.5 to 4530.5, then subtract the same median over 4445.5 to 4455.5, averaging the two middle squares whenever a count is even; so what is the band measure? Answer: 2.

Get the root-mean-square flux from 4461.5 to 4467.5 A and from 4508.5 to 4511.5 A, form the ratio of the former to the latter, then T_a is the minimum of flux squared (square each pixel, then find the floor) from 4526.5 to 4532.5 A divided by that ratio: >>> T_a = 21.3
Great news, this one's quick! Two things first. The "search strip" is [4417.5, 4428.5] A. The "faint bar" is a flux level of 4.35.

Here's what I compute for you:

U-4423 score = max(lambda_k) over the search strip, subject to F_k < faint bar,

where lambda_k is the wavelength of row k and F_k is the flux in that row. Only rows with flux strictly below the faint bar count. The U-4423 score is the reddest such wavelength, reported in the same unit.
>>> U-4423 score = 4427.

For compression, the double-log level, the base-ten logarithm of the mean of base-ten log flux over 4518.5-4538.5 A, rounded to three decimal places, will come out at -0.187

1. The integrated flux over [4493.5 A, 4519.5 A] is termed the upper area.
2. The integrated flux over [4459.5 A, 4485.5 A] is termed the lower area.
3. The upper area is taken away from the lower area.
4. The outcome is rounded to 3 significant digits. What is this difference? -10.7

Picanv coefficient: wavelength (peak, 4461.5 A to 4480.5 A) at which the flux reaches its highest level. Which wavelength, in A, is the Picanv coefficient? 4480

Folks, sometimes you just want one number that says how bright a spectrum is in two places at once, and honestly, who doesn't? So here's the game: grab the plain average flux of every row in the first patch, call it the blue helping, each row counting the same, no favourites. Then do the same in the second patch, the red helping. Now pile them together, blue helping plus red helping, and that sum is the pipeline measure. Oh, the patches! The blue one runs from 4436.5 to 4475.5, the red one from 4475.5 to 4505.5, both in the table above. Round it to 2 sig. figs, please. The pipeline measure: 9.2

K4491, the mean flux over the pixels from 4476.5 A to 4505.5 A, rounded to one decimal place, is 4.9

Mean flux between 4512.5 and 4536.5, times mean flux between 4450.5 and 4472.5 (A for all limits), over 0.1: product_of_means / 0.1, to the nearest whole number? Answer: 189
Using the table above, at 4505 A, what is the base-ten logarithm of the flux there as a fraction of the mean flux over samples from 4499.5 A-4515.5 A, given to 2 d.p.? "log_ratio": 0.01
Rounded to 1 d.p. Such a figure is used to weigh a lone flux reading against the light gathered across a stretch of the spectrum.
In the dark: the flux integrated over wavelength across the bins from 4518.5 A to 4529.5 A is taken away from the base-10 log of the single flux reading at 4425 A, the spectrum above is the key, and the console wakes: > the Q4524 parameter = -49.3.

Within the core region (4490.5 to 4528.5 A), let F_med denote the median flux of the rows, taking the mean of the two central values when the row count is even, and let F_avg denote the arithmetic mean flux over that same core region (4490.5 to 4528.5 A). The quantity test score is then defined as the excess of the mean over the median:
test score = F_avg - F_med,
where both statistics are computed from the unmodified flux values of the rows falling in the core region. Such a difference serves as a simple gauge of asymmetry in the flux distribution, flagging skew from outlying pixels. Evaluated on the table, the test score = 0.038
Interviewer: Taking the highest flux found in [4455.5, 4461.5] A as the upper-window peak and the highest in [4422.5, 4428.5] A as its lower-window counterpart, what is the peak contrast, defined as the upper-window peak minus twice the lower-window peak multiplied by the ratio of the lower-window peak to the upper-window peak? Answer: -6.1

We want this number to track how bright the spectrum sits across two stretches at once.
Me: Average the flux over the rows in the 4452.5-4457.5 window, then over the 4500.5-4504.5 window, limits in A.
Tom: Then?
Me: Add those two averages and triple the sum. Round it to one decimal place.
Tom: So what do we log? 27.3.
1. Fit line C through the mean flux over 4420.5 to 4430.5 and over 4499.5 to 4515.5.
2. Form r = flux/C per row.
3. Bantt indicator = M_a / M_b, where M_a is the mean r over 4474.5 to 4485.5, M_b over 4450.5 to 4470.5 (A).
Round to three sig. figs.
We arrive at 1.17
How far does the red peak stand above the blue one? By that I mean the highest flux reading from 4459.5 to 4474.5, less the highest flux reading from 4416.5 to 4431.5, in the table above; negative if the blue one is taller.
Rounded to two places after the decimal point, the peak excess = 0.29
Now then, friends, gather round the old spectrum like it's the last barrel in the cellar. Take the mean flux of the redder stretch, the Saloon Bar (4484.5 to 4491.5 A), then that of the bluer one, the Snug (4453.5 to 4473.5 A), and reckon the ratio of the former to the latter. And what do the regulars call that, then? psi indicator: 1.13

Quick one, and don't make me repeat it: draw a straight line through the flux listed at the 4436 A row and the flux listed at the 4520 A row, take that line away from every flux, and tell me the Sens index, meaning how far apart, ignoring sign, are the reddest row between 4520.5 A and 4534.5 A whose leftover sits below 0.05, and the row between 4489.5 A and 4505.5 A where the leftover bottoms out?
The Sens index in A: 44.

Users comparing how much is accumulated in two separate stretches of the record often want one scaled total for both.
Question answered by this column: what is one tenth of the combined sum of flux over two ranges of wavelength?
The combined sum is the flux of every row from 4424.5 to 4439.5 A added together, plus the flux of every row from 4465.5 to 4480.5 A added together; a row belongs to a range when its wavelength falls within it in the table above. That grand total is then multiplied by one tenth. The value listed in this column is 13.6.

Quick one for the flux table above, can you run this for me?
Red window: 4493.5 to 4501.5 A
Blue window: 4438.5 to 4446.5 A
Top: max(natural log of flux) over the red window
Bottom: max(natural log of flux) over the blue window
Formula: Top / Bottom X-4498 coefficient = 1.11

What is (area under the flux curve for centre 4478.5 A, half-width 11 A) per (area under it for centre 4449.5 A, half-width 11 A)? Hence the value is 1.18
